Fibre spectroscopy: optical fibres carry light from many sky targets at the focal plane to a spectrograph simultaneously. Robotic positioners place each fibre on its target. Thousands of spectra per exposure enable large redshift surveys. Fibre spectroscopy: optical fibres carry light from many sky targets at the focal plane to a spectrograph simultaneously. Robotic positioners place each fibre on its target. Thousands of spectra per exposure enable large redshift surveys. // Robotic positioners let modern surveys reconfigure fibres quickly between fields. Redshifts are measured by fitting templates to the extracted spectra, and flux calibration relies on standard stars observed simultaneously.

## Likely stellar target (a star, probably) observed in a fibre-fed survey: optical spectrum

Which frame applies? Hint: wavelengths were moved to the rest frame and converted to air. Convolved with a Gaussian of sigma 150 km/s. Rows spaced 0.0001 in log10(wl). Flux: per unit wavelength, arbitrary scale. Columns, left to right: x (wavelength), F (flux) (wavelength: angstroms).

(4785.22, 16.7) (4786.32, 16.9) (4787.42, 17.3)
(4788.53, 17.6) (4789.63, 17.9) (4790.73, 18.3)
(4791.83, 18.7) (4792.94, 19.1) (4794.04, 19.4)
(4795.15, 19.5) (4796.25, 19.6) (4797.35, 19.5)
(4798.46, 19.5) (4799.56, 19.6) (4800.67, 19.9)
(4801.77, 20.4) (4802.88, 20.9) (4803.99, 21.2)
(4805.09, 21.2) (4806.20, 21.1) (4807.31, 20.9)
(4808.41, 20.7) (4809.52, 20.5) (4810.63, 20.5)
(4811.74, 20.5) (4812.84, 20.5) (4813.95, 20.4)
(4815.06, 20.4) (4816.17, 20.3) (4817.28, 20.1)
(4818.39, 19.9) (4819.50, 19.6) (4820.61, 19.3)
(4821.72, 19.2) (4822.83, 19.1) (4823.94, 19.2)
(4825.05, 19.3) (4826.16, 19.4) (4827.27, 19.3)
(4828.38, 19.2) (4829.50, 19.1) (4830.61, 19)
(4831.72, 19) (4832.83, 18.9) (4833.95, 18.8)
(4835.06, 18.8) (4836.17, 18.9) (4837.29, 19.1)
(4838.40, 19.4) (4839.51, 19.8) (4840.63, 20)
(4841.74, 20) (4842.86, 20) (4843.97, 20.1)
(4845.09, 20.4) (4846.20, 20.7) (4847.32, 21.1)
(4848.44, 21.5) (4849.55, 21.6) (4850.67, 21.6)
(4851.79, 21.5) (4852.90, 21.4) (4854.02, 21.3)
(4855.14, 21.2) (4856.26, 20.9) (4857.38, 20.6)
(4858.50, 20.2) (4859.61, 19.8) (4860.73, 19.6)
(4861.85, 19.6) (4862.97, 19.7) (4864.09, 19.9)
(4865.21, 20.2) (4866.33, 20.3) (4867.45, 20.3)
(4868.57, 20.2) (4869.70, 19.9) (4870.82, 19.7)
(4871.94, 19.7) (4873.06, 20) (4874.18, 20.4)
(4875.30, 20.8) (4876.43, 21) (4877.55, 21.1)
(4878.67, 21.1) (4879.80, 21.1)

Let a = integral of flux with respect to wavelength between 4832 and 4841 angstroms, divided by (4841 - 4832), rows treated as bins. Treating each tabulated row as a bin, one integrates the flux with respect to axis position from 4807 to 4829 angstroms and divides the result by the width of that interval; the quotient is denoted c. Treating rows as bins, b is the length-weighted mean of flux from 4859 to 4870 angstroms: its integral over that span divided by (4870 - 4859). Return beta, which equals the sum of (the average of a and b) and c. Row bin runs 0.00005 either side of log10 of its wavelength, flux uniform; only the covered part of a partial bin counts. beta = 39.5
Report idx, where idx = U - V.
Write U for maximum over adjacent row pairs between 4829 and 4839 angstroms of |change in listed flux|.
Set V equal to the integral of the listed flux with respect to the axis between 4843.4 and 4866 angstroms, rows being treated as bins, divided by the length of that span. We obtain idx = -20.3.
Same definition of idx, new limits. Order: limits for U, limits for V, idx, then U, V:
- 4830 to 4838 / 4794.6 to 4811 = -20.1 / 0.20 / 20.3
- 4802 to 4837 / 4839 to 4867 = -20.2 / 0.30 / 20.5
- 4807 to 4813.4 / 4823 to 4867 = -19.8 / 0.20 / 20.0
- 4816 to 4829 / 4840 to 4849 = -20.2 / 0.30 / 20.5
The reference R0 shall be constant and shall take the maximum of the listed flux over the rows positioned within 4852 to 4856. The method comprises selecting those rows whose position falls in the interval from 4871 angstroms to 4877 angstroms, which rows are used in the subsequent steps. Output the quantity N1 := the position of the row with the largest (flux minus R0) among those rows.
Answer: 4876.43 angstroms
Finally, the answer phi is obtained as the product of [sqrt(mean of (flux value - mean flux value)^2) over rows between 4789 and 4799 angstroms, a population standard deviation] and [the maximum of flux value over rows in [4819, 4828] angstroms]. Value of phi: 11.4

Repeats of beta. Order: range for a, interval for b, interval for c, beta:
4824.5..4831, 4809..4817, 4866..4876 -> 40.0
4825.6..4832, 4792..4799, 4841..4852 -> 40.1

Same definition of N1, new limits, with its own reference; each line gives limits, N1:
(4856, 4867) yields 4856.26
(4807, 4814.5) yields 4807.31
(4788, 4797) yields 4796.25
